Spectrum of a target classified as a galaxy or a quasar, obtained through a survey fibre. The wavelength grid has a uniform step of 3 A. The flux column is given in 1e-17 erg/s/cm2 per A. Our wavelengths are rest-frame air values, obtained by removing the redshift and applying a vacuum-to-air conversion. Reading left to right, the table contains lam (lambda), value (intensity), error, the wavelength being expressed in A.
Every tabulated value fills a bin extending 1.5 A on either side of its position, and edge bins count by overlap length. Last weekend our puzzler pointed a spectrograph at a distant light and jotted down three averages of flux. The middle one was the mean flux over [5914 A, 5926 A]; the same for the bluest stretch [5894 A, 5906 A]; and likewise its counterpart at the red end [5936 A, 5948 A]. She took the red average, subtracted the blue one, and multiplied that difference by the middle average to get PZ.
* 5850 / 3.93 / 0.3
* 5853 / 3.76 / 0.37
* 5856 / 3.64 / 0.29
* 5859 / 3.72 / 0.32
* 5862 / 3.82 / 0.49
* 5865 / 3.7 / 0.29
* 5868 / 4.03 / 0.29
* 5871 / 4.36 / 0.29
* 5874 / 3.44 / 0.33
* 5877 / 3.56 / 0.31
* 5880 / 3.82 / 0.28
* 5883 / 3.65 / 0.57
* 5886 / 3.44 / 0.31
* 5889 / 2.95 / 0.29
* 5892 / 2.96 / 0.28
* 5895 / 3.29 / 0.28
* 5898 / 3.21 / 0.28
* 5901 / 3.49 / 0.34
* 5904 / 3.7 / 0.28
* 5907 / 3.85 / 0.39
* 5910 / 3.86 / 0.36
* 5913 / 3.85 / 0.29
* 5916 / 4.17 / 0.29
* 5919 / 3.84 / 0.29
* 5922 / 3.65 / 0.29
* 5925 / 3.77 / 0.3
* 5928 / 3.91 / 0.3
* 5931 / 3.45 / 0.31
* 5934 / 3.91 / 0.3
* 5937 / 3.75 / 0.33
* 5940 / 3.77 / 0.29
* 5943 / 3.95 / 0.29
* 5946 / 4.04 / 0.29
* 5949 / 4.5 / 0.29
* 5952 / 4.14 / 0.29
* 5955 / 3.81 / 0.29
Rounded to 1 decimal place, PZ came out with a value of 1.8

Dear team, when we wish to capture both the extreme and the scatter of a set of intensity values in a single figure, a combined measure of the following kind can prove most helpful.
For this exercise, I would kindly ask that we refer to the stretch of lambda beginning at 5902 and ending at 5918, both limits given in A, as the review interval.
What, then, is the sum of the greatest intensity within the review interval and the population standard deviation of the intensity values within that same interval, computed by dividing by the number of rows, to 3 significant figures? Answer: 4.32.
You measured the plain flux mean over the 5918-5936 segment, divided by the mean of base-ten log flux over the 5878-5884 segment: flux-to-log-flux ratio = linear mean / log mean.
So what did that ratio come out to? 6.6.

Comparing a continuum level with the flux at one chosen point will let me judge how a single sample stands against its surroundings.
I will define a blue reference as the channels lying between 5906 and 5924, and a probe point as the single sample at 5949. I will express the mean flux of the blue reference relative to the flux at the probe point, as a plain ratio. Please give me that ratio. 0.86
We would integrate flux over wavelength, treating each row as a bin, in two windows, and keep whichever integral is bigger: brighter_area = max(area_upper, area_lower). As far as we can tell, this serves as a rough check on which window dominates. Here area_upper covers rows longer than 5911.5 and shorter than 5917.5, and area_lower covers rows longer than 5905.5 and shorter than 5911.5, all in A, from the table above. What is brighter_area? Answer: 24.1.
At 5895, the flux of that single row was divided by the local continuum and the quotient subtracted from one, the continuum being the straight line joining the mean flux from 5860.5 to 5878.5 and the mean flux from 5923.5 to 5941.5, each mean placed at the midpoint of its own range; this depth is 0.13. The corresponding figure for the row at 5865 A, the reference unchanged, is 0.03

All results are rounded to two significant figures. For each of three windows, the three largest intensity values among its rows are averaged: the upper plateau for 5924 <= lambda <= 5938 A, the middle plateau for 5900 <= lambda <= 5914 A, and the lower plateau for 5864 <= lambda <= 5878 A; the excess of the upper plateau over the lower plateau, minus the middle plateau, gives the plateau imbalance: -4.0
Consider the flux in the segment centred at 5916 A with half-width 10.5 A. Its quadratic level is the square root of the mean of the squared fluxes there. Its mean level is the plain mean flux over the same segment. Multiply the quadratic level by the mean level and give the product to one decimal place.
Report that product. 14.9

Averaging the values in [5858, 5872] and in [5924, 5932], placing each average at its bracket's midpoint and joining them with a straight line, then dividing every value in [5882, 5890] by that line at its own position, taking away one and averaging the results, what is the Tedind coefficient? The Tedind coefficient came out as -0.13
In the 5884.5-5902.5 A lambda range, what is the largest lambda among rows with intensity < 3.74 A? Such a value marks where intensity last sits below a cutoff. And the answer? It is 5901 A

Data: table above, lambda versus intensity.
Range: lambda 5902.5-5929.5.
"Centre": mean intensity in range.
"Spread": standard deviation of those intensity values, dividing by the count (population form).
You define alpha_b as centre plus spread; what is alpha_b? 3.98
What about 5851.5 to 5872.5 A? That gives 4.10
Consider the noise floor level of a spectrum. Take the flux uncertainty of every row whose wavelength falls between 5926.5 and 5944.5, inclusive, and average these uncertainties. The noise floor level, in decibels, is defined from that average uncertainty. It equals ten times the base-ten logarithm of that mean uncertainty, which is -5.18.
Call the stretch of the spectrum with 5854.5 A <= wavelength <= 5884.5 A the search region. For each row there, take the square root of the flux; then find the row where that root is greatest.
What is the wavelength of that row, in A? 5871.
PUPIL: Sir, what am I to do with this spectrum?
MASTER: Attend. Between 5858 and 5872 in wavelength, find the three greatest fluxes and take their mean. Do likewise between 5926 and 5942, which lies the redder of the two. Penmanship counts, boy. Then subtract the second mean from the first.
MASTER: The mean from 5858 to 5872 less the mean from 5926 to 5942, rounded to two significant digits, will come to 0.21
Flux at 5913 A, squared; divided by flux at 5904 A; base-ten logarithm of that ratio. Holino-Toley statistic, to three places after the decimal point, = 0.603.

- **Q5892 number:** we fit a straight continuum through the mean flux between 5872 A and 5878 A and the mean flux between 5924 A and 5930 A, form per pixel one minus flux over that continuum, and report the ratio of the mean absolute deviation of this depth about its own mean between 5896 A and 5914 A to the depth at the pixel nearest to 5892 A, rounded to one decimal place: 0.3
